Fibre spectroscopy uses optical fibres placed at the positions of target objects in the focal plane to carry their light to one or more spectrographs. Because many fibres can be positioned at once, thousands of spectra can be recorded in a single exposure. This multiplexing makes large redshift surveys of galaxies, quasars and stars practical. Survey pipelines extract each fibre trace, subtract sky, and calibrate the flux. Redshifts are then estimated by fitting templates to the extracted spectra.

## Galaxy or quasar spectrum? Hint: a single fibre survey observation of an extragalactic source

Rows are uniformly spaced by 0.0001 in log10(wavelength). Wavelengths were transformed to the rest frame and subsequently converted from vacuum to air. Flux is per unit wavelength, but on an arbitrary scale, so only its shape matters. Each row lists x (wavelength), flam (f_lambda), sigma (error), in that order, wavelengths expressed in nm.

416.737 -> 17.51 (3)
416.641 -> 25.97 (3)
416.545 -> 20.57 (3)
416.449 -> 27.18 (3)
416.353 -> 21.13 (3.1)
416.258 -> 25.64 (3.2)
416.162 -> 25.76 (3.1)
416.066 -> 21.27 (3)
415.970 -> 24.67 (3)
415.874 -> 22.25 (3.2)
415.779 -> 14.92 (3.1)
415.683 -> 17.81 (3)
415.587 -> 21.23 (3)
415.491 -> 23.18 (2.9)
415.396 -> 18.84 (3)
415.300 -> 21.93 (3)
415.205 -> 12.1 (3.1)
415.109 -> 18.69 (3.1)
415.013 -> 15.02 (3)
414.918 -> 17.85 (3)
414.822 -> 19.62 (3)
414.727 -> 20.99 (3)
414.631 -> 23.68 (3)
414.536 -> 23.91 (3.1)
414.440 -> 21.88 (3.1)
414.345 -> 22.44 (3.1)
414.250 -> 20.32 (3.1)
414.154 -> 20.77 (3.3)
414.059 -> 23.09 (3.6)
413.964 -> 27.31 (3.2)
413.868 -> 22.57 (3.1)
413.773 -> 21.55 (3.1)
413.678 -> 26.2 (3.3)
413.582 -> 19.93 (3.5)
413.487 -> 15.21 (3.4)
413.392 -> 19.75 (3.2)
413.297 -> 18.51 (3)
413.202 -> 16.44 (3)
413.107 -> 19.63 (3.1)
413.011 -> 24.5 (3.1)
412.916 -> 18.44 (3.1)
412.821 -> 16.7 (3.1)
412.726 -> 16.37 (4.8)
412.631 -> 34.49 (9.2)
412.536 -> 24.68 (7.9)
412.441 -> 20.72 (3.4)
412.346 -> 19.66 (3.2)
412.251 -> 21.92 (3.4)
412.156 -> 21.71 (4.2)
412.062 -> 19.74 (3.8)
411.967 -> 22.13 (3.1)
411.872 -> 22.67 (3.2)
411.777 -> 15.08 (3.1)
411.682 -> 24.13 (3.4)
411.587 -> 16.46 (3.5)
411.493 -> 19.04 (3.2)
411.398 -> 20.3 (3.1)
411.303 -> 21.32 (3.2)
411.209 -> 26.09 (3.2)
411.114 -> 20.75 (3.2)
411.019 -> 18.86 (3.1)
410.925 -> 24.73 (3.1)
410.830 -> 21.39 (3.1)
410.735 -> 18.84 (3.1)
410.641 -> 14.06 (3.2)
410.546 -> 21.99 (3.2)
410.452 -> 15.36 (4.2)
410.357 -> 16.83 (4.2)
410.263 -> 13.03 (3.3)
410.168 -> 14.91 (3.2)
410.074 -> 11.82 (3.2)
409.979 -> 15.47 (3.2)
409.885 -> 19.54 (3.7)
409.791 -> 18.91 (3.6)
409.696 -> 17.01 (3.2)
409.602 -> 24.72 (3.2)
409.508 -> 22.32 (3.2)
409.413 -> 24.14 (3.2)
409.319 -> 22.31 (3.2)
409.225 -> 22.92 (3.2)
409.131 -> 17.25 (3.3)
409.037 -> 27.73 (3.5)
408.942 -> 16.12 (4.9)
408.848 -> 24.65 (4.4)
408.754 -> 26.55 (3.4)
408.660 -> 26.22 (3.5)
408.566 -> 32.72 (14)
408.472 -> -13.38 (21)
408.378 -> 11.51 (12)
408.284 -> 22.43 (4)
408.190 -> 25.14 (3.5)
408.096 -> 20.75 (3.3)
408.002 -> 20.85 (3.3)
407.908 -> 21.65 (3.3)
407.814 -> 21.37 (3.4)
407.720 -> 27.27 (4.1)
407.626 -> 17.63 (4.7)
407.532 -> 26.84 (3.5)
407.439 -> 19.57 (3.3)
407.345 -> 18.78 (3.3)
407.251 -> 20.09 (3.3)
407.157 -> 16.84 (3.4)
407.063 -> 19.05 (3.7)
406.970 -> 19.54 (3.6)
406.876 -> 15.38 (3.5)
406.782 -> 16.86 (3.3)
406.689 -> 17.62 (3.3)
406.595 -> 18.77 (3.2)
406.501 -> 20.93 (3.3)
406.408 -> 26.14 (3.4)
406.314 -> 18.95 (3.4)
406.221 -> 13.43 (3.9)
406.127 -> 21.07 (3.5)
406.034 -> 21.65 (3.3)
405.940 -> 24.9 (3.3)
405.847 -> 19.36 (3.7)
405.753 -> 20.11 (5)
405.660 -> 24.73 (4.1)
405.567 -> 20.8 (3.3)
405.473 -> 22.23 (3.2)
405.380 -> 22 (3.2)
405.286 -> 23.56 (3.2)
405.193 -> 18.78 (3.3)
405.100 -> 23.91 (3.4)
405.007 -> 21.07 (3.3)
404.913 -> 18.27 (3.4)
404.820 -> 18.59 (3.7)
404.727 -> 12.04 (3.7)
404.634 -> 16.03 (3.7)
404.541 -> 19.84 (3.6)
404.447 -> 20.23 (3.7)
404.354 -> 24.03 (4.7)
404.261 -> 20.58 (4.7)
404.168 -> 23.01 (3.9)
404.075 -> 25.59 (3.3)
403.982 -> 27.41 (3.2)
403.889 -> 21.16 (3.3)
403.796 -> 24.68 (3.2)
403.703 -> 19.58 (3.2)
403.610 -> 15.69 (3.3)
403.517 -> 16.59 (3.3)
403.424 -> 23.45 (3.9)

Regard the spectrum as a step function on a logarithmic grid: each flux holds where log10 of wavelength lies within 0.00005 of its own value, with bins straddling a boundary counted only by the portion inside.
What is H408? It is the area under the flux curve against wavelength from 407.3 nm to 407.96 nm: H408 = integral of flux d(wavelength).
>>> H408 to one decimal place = 14.4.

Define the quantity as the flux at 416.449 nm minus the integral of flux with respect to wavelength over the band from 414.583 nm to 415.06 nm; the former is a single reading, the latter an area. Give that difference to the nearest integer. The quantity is 18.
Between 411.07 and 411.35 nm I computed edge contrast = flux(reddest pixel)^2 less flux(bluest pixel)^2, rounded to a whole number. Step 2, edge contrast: 24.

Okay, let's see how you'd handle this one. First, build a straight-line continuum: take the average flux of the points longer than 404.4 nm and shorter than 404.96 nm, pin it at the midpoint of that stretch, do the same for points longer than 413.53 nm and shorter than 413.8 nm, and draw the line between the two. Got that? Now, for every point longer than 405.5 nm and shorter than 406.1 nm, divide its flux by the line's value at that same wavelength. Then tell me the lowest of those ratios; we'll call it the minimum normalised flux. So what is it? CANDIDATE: 1.07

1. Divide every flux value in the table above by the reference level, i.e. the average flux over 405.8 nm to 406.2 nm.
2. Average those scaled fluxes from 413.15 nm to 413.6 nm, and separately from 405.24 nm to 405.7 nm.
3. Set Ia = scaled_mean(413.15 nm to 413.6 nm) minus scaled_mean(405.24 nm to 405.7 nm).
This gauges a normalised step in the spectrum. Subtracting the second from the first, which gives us -0.22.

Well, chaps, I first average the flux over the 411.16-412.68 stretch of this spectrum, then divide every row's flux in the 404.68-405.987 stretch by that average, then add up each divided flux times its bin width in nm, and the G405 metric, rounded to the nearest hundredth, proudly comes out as 1.24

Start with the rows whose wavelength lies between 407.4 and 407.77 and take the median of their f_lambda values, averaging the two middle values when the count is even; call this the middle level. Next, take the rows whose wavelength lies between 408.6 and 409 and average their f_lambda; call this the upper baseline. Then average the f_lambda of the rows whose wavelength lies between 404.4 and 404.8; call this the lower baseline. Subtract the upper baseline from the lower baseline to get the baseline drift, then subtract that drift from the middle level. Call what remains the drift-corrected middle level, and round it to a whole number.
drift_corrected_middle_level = 30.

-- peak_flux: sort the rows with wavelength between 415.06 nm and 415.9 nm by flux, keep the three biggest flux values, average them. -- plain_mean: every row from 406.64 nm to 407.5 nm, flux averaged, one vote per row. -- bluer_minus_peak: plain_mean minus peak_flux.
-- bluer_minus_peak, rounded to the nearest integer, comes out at -4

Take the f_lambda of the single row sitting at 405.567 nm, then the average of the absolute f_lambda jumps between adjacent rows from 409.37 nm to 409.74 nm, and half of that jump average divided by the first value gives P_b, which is 0.096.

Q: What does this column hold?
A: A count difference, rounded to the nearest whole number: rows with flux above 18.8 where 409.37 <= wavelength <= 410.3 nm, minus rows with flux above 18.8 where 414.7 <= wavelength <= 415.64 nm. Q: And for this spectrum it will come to -1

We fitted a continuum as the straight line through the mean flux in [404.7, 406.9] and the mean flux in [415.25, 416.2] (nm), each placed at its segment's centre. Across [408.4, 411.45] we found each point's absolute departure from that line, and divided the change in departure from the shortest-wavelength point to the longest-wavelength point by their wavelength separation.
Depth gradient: -11.4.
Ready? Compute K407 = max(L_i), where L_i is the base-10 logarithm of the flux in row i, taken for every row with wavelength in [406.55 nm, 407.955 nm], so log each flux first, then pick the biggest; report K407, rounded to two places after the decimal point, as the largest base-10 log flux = 1.44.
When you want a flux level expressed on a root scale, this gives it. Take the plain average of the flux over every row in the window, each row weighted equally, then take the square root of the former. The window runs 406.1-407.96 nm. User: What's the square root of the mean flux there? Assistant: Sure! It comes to 4.46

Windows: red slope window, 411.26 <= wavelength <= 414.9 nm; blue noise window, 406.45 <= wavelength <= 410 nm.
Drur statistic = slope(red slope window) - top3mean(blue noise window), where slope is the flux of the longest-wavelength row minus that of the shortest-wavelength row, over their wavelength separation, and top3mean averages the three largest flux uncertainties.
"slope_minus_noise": -16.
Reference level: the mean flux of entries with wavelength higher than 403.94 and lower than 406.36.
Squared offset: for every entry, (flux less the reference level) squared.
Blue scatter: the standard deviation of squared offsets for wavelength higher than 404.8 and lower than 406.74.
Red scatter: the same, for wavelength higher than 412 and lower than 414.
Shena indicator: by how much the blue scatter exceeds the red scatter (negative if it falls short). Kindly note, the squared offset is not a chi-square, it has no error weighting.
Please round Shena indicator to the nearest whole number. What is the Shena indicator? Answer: -27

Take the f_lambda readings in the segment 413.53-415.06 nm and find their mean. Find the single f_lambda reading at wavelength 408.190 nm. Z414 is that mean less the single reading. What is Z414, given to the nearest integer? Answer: -3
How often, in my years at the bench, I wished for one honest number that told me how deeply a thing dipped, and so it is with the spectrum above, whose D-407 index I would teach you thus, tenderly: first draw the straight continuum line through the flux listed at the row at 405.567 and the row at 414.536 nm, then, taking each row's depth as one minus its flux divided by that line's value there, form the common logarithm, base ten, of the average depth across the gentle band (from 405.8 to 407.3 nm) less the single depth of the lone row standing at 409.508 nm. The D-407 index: -1.05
